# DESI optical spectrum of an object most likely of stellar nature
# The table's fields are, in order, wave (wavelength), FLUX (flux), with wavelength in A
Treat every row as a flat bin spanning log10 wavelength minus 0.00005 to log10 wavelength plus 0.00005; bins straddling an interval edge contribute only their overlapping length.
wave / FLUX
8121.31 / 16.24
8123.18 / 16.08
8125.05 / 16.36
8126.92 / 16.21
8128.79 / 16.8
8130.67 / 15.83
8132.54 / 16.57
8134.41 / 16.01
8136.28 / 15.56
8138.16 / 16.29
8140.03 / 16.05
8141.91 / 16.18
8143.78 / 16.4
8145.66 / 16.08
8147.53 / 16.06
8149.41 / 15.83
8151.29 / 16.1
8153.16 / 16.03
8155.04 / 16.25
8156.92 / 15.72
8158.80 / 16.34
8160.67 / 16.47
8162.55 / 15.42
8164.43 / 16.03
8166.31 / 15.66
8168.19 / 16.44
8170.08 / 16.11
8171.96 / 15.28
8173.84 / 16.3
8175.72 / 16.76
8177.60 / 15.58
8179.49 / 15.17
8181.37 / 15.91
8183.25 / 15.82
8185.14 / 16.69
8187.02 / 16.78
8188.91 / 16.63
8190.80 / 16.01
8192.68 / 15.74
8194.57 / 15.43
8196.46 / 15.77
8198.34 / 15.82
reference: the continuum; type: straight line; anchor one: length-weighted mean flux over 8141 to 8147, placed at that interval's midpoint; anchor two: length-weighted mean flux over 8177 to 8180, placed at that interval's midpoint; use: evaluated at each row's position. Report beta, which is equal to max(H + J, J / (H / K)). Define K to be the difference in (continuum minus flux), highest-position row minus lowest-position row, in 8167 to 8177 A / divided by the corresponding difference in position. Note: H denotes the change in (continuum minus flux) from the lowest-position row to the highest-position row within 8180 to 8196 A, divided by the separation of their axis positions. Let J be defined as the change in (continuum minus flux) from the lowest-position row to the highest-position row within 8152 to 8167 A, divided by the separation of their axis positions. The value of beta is 0.01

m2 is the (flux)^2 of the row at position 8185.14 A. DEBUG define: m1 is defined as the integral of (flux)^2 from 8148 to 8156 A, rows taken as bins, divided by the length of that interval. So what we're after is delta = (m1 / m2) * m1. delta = 238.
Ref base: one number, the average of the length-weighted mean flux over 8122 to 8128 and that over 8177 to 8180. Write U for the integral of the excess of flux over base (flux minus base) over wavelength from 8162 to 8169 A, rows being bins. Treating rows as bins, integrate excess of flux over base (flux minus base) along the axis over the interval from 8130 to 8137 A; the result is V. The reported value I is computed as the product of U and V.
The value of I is 1.2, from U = 0.8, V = 1.5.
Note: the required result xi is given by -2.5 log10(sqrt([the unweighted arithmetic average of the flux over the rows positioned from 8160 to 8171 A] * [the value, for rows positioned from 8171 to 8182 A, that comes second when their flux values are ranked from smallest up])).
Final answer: -2.99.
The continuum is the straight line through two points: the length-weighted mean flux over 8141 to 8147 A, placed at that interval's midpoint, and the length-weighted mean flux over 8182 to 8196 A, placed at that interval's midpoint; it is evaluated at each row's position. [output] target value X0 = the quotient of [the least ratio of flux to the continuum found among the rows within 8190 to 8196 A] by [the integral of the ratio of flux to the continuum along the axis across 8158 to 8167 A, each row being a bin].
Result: 0.108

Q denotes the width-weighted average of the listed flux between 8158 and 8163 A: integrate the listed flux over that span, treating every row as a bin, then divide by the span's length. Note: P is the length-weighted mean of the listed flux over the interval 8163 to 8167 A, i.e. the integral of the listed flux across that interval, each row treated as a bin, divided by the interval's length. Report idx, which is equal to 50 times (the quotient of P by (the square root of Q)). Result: 197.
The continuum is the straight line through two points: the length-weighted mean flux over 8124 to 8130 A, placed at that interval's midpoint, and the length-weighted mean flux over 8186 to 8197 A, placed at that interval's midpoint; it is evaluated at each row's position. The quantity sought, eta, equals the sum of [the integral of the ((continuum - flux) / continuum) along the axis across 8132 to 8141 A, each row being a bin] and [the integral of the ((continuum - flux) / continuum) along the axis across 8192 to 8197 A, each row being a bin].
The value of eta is 0.29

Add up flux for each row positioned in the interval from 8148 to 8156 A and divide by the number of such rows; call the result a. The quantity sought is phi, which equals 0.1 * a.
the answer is 1.605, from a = 16.05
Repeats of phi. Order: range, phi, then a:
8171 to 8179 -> 1.598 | 15.98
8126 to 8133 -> 1.635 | 16.35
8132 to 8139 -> 1.611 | 16.11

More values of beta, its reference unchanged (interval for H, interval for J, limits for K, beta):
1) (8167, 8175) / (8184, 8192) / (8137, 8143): 0.09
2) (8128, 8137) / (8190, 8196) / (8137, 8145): 0.27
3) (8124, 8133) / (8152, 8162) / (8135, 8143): -0.14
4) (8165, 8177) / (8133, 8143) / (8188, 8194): 0.07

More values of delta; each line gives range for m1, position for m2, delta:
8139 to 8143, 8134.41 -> 265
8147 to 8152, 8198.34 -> 260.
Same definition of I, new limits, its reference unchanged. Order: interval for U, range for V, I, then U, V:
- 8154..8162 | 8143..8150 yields 6.2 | 2.9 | 2.1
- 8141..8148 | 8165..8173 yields 2.0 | 2.8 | 0.7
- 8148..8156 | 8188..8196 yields 2.4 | 2.1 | 1.2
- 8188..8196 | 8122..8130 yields 5.1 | 1.2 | 4.4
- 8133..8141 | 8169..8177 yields 4.2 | 1.8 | 2.4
